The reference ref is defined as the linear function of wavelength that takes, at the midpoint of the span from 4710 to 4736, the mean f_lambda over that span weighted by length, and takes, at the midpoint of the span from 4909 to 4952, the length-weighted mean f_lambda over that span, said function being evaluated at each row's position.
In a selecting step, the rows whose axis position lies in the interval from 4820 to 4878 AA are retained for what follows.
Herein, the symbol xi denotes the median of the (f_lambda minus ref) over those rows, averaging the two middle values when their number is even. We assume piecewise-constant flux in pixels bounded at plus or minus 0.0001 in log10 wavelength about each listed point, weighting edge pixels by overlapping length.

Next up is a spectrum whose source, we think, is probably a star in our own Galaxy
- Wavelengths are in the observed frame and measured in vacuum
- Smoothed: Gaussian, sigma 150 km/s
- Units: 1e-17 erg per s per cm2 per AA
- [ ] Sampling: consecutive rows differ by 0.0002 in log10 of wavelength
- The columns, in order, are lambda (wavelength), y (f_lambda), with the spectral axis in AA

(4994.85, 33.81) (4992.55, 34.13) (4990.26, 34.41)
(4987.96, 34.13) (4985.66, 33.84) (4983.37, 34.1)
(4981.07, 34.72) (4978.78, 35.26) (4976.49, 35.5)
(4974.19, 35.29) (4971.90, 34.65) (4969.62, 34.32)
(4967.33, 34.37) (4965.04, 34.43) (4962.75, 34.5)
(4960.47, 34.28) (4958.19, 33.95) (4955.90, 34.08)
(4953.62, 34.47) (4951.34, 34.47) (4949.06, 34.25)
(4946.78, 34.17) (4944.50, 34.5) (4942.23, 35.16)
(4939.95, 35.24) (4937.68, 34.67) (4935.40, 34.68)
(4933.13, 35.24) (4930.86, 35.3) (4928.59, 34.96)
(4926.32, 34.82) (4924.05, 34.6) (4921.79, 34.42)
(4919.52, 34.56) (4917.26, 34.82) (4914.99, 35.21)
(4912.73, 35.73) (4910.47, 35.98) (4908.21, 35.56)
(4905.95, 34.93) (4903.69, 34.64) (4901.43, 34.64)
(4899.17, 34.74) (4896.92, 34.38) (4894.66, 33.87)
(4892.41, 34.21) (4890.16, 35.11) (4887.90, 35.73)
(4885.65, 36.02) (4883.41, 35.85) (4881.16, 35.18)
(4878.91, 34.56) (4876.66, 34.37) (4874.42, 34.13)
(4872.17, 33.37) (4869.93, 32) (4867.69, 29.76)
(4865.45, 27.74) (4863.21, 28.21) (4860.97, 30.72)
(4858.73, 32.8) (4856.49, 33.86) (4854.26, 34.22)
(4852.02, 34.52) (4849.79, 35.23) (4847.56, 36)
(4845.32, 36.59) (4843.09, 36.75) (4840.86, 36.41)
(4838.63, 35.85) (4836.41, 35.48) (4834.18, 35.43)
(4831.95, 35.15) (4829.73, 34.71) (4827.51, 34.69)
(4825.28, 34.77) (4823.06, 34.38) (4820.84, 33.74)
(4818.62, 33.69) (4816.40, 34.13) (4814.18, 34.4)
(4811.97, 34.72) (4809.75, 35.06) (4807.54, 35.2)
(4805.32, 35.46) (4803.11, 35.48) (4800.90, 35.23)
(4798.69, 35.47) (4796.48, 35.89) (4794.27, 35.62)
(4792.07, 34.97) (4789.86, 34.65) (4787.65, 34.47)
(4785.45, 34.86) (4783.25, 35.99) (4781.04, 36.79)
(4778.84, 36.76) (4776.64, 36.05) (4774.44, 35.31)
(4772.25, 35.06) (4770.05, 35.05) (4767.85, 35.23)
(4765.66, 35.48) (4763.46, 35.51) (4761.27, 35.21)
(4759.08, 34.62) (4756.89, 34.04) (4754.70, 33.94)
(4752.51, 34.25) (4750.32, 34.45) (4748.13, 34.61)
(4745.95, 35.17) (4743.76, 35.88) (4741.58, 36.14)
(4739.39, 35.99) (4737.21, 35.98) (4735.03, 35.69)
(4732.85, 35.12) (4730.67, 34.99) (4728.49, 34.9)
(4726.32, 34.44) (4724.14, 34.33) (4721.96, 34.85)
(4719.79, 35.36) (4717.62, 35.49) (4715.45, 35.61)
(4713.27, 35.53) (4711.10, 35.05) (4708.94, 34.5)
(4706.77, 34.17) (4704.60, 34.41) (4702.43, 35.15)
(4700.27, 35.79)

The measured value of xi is -0.52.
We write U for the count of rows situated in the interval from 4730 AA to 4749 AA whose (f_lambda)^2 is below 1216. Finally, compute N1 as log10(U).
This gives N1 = 0.00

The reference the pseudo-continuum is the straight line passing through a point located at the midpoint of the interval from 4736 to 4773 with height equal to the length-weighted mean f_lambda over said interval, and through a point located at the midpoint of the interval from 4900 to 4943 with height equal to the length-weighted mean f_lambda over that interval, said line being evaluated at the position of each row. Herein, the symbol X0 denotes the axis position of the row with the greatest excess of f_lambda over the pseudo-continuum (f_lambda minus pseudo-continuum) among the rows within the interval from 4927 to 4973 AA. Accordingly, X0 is 4930.86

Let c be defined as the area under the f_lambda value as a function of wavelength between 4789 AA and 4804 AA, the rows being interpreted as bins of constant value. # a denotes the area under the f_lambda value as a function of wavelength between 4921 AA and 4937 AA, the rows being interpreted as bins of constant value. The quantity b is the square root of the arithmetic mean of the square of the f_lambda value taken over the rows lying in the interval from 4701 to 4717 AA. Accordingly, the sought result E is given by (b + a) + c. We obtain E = 1123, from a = 558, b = 34.92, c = 530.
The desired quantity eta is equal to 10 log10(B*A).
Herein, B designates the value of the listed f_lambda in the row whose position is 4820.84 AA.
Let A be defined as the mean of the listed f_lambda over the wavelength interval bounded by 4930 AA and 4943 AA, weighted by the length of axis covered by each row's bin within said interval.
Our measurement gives 30.73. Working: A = 35.0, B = 33.74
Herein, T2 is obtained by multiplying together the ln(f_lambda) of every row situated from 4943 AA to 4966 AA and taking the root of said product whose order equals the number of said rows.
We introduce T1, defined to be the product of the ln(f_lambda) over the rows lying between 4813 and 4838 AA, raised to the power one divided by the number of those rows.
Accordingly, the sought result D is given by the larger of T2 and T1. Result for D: 3.54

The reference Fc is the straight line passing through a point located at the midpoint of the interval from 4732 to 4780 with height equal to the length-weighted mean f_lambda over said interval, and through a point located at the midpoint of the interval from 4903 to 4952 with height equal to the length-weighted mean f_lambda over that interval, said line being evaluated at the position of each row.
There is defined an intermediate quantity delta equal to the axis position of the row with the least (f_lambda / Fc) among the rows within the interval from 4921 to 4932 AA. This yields 4921.79 AA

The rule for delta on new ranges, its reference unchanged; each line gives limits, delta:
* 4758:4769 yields 4759.08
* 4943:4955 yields 4946.78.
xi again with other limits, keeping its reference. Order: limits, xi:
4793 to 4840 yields 0.15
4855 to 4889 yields -1.11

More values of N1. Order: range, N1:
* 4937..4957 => 0.85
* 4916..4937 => 0.78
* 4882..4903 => 0.70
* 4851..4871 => 0.95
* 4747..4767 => 0.78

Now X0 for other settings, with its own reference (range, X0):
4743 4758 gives 4743.76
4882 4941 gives 4885.65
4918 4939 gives 4930.86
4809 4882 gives 4843.09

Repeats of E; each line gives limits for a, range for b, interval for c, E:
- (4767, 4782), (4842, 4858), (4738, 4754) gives 1135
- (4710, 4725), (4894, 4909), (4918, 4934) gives 1120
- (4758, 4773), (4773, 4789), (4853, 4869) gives 1061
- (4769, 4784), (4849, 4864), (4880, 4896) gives 1133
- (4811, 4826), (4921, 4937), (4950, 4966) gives 1098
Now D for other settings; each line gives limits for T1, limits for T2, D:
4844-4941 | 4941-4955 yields 3.54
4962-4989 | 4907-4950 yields 3.55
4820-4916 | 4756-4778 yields 3.56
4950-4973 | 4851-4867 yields 3.54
